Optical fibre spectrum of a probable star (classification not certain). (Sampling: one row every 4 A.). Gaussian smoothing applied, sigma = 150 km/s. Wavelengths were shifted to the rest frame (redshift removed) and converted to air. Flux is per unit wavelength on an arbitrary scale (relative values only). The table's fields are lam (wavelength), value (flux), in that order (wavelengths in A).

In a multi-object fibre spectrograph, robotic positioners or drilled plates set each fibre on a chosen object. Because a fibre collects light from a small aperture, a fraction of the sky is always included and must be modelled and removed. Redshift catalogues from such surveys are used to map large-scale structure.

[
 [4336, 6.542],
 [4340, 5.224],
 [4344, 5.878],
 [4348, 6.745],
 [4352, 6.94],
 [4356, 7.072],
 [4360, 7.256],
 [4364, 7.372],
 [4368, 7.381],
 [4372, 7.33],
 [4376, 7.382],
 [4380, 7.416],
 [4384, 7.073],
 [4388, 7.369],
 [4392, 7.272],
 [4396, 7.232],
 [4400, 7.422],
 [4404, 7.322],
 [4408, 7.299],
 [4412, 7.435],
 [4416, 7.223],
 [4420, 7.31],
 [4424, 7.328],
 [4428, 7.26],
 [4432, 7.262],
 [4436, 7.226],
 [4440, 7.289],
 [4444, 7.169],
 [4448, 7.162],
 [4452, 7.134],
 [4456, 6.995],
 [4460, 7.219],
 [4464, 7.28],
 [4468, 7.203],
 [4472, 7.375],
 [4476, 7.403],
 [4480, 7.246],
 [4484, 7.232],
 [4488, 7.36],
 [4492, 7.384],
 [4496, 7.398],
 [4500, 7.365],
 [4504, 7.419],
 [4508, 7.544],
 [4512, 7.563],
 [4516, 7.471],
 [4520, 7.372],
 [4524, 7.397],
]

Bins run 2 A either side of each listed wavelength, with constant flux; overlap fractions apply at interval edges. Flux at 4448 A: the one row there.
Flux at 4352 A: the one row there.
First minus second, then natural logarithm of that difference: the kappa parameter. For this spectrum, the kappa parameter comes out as -1.5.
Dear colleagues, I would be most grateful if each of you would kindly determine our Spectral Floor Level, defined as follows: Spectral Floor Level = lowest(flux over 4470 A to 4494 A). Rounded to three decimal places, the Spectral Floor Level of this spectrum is 7.232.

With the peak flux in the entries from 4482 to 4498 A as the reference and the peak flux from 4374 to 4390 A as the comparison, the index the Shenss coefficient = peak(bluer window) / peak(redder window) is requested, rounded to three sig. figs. 1.00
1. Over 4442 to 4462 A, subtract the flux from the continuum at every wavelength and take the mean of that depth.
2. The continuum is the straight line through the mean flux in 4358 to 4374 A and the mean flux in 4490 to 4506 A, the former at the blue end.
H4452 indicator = 0.24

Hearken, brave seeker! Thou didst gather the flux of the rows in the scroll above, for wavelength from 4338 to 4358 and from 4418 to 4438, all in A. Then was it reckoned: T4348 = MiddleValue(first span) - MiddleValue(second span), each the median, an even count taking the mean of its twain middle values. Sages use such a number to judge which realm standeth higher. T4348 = -0.52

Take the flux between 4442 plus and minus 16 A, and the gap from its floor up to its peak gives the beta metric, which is 0.29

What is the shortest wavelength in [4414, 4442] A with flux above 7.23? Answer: 4420 A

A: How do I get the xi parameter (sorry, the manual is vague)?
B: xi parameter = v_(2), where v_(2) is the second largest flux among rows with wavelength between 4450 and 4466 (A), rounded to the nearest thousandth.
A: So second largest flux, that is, 7.219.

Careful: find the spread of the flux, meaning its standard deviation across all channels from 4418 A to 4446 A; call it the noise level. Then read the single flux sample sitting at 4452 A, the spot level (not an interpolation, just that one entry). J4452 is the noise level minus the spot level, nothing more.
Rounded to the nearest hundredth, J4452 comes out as -7.08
